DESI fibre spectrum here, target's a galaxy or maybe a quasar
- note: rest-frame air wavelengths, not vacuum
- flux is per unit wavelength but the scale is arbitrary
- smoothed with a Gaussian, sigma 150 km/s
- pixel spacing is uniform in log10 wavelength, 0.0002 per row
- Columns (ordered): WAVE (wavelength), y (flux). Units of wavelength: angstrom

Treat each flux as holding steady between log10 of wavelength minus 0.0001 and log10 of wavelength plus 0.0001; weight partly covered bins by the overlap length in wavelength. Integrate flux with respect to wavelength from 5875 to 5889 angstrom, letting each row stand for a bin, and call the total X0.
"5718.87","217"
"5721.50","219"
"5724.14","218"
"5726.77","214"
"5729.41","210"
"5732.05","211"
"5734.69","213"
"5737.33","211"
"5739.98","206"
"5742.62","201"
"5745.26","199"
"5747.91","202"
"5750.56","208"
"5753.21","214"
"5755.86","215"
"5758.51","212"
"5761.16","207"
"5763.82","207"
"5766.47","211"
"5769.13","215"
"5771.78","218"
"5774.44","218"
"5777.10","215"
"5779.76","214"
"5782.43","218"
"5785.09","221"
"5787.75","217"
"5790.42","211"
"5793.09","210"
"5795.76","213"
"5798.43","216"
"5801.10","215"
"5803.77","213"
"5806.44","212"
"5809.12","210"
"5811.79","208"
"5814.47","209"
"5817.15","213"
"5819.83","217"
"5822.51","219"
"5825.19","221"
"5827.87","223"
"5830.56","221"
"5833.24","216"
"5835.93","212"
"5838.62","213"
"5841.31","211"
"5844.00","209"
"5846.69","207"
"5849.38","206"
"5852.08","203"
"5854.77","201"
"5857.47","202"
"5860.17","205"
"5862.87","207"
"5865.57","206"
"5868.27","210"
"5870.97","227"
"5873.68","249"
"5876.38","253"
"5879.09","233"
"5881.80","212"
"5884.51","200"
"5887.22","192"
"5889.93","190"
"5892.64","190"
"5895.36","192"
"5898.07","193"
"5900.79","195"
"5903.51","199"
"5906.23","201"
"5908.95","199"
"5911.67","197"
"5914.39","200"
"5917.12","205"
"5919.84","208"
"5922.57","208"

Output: 3041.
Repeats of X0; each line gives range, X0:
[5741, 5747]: 1204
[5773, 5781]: 1726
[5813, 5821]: 1702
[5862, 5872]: 2124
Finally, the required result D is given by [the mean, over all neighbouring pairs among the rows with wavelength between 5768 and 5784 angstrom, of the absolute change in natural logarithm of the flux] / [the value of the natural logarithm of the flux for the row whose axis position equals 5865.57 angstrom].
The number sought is 0.0019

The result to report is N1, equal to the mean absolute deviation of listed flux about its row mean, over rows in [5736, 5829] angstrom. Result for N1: 4.4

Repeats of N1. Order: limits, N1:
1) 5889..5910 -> 3.6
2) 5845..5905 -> 12.5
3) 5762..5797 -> 3.2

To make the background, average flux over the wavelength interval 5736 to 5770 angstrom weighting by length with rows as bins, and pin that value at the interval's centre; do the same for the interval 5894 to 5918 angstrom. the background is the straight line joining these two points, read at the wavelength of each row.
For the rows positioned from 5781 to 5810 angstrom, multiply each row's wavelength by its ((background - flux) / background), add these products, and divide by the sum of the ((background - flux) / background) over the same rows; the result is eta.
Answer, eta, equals 5794.3 angstrom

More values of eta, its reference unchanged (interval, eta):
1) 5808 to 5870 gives 5834.0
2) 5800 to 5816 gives 5806.4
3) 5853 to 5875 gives 5870.7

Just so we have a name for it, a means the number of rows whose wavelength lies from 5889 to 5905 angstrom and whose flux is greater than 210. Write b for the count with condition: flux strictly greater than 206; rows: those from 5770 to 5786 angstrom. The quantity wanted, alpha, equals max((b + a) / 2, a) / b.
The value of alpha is 0.50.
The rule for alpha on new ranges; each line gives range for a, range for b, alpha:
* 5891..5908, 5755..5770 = 0.50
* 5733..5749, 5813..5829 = 0.67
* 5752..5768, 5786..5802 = 0.83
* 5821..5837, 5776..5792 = 1.00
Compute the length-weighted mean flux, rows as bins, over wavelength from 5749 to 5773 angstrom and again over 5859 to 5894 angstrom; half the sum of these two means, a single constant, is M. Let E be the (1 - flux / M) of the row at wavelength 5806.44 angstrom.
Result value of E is 0.003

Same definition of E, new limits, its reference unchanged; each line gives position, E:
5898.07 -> 0.092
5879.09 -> -0.096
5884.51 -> 0.059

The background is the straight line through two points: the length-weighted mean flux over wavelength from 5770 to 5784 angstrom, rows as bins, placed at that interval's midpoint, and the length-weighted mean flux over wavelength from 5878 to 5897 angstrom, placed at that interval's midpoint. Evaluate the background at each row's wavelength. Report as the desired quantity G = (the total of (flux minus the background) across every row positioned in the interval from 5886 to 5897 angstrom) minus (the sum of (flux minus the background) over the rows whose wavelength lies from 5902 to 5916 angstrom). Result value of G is -45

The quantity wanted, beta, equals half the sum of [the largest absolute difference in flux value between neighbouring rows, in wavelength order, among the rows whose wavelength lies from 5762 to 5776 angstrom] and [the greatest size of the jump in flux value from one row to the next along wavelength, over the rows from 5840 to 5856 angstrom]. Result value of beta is 3.5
